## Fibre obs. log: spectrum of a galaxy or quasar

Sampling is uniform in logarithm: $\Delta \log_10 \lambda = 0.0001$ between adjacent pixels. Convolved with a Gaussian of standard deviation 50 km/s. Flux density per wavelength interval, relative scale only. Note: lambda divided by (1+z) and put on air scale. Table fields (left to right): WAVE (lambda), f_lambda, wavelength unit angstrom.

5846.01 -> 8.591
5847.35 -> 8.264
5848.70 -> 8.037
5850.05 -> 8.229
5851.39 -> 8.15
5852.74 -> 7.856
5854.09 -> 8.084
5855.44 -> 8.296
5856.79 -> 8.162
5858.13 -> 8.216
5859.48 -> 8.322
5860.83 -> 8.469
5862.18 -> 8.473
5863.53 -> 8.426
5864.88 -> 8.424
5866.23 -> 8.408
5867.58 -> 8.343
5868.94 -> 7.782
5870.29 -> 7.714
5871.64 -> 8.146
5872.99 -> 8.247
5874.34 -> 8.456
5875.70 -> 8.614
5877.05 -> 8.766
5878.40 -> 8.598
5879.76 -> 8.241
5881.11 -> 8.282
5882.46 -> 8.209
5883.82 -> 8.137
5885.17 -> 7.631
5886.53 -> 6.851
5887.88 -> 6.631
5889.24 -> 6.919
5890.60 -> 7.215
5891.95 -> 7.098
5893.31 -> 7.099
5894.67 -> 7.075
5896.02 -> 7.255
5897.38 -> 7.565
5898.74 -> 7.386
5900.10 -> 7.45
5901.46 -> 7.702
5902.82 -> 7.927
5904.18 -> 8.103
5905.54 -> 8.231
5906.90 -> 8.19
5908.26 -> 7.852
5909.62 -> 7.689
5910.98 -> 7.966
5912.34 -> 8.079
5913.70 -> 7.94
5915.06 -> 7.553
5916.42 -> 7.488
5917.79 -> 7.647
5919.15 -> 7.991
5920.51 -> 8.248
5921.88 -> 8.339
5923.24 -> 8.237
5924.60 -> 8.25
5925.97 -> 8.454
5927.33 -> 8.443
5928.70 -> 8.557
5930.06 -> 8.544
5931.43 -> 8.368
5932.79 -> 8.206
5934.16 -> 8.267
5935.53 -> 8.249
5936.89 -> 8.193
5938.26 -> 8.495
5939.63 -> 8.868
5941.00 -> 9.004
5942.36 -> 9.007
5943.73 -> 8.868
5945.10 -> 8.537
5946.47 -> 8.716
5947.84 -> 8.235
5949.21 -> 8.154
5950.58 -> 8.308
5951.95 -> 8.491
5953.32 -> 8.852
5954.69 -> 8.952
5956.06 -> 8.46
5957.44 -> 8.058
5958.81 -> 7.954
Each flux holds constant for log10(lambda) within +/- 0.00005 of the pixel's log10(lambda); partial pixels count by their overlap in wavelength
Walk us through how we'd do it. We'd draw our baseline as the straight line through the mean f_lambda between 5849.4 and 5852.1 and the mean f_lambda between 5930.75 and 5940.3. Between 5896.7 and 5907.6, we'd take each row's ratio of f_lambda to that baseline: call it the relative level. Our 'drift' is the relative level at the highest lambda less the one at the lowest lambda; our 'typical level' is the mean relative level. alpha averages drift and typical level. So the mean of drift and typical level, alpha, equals 0.507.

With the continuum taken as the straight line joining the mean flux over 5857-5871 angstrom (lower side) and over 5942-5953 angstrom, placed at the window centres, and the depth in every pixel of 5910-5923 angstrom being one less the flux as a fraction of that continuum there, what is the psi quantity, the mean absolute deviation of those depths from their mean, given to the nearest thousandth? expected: 0.028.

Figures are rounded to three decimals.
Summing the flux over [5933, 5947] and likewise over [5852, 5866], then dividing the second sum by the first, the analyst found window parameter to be 0.960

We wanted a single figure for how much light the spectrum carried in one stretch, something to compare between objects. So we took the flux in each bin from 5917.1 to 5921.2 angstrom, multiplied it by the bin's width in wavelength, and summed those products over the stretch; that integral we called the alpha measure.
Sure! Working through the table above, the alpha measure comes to 33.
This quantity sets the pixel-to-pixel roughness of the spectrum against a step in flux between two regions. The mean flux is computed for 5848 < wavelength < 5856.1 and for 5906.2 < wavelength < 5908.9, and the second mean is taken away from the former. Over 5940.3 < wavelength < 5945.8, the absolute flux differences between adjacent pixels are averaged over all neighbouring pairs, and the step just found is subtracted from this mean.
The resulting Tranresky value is 0.1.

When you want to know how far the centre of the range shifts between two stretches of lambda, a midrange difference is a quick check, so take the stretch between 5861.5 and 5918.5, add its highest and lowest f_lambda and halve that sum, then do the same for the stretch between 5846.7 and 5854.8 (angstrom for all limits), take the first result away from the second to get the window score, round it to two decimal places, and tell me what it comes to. 0.36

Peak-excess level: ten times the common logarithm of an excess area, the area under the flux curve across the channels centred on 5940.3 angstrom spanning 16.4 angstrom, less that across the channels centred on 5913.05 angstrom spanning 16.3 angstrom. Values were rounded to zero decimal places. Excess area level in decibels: 11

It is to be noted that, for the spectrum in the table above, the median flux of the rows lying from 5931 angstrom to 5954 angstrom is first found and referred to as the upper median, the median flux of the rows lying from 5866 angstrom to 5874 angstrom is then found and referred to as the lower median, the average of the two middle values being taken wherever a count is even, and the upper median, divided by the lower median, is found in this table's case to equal 1.04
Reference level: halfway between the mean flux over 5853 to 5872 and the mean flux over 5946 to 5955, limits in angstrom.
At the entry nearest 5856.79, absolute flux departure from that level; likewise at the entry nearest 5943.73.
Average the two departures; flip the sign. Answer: -0.35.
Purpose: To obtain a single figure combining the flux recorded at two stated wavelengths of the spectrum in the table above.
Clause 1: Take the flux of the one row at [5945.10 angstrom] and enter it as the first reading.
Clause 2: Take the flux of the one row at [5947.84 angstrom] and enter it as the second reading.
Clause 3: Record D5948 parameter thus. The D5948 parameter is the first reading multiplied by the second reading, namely 70.3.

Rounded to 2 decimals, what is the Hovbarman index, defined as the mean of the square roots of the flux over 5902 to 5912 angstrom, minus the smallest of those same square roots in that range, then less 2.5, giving -2.45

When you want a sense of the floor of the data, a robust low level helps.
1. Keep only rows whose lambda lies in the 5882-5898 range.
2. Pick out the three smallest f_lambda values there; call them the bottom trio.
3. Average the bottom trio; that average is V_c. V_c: 6.8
